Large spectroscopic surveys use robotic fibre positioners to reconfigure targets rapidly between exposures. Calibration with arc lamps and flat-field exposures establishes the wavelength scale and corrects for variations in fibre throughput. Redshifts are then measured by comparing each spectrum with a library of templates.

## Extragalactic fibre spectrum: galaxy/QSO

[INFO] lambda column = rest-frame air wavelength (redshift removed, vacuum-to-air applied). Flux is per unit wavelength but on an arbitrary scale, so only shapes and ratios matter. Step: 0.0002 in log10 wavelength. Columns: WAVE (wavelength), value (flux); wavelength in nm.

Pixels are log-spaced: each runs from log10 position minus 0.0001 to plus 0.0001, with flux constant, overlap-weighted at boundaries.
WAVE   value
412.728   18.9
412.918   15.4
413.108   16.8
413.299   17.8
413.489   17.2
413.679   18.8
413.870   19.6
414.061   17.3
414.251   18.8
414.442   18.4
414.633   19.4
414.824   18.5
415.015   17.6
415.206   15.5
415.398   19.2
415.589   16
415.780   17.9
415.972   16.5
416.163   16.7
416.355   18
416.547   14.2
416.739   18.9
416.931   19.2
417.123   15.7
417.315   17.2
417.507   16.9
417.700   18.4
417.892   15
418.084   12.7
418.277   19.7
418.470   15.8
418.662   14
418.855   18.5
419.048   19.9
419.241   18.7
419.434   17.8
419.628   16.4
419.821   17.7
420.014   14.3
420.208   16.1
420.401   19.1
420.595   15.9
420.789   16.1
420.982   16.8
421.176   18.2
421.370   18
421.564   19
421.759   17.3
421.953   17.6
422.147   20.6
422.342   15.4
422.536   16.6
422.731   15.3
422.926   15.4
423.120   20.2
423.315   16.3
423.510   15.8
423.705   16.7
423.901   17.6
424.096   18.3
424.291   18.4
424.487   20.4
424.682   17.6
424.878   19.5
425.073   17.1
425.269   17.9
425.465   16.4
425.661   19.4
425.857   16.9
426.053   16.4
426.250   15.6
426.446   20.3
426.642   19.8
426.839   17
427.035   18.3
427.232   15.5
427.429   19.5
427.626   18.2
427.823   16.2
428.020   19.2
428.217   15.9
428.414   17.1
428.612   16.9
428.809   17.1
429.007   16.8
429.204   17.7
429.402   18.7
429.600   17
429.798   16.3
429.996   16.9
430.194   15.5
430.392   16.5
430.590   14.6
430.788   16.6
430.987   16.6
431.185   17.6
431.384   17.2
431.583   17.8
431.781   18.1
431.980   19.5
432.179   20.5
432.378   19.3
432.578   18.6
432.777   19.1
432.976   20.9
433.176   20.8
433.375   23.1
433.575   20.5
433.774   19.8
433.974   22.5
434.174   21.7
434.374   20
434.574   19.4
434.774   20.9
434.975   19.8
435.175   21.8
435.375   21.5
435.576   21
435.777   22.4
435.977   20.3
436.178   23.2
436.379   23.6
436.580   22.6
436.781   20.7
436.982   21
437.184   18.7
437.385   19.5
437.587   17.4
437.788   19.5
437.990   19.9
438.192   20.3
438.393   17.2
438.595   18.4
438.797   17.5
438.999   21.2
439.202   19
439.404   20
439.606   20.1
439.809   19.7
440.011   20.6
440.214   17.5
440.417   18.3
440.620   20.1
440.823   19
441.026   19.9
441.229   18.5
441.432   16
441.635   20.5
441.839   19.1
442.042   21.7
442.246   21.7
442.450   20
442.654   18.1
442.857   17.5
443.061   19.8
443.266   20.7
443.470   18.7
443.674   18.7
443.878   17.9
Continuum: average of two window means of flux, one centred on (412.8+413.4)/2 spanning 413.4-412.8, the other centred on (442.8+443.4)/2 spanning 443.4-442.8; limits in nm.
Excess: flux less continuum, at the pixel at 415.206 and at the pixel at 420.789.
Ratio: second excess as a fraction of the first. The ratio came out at 0.8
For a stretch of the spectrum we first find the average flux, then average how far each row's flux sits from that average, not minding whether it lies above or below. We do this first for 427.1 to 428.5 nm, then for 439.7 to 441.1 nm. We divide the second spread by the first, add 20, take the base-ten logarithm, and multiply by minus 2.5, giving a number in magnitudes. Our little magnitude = -3.29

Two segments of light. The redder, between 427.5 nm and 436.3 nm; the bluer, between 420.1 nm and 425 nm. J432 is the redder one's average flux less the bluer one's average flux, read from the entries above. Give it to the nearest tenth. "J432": 1.4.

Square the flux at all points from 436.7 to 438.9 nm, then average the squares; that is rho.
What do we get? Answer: 366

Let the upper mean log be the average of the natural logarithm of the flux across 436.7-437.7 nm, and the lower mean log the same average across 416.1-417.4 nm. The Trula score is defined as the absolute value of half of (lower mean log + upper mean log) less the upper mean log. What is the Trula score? 0.065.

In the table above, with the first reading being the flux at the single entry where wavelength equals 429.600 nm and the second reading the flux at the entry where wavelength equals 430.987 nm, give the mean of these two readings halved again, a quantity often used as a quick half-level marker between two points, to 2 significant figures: 8.4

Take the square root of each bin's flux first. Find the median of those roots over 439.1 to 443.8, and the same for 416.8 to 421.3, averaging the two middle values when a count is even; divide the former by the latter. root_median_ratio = 1.08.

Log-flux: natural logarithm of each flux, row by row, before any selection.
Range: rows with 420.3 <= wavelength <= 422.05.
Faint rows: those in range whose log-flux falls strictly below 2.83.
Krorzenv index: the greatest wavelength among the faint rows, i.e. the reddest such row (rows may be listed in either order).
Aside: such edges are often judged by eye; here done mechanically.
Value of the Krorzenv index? 420.982 nm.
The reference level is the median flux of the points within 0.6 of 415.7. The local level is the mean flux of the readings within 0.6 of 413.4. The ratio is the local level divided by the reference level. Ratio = 1.06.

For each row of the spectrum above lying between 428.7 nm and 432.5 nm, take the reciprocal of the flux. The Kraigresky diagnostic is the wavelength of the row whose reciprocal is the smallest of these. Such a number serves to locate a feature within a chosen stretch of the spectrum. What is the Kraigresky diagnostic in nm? 432.179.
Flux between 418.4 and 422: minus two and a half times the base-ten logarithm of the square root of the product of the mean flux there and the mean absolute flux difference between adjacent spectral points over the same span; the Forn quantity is -1.81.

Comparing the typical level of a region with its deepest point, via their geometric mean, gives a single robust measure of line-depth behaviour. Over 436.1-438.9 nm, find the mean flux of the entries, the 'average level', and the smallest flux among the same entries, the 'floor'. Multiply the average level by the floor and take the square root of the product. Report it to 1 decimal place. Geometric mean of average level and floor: 18.5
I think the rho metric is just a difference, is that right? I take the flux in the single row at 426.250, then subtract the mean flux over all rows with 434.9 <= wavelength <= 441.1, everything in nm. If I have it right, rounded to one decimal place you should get -4.5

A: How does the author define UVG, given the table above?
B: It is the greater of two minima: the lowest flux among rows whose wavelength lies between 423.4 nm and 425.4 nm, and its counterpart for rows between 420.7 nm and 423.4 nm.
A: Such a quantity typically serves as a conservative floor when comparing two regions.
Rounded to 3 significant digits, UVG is 15.8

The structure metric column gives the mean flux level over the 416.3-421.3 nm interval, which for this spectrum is 17.0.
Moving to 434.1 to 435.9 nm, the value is 20.9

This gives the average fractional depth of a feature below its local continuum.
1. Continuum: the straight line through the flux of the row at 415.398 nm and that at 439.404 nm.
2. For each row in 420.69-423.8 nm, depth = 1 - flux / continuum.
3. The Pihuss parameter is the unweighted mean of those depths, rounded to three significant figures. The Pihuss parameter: 0.114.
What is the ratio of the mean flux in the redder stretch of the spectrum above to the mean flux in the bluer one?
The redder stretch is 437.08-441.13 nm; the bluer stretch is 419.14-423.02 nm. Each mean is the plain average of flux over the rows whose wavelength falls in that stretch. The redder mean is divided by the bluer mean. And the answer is 1.12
